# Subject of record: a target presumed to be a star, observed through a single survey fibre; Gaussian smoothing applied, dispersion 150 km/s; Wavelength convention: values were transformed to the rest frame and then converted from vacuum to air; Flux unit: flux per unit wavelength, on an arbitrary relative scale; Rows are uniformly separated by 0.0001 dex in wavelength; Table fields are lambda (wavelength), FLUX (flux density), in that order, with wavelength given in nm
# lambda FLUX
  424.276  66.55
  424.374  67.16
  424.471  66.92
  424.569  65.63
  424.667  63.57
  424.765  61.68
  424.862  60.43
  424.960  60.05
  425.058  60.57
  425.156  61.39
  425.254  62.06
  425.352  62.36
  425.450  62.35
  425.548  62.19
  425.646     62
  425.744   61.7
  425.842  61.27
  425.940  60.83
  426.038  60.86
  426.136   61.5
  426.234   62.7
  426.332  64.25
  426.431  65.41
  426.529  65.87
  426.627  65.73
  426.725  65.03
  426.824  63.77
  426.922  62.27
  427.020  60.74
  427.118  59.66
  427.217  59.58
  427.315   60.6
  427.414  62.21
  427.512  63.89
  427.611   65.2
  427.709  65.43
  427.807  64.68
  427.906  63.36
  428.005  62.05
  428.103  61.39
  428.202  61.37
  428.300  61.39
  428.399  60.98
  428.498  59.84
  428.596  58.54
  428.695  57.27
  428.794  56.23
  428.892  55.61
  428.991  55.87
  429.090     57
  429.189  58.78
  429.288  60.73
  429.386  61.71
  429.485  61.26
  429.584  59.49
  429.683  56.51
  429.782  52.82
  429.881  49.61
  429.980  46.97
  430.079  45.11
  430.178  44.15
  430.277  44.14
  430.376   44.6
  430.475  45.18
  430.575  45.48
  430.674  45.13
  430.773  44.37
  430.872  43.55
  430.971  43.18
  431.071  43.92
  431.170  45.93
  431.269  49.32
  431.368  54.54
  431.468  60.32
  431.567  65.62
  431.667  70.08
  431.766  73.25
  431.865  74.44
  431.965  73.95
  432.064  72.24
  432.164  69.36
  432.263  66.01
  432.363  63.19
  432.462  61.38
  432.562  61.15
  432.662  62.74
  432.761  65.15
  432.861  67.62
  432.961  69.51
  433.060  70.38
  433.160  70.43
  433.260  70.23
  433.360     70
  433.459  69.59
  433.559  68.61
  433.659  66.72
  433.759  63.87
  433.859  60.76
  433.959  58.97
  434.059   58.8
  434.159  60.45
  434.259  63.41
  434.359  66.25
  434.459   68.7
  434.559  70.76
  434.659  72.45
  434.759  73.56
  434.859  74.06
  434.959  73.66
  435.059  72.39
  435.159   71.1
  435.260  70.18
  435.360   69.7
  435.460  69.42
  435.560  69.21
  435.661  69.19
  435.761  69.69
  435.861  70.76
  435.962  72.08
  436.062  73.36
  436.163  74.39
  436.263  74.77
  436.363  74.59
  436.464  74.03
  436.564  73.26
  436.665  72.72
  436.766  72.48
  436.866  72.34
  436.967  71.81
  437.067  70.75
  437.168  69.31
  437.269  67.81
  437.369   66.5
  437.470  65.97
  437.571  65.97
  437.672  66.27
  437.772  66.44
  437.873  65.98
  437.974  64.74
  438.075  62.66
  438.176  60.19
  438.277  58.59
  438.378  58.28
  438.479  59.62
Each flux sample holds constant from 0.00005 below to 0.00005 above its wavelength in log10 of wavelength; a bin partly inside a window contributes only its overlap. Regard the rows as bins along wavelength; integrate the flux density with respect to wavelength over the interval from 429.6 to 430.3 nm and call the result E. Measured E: 34.4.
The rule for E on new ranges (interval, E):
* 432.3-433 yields 45.0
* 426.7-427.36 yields 40.6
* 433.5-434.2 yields 43.8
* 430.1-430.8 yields 31.3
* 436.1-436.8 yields 51.6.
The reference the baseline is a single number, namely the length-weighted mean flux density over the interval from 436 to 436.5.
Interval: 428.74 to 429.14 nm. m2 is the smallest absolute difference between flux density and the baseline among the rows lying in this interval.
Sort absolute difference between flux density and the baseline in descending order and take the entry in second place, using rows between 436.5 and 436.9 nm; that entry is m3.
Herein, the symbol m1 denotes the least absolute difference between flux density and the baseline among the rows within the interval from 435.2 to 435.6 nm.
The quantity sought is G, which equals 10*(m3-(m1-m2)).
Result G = 149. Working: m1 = 4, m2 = 17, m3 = 2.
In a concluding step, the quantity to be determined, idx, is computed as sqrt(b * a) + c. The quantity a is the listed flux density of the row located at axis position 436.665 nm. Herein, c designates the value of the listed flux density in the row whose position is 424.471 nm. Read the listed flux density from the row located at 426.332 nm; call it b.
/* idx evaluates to 135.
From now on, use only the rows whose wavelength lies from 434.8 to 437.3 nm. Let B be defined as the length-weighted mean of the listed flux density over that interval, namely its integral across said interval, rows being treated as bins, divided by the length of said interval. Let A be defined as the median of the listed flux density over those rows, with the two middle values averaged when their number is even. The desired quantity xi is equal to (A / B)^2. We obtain 1.009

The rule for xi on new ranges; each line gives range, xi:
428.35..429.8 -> 1.008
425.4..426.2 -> 0.999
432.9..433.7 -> 1.010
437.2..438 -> 0.994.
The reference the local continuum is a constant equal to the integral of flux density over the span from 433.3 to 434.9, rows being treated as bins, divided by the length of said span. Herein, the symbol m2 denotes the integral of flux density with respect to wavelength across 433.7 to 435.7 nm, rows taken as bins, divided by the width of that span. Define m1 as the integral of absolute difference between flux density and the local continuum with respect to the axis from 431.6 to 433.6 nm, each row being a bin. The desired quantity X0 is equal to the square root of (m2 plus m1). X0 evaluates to 8.7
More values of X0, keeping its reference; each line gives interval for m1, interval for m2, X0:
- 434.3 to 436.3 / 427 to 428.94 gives 8.4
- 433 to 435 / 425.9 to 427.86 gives 8.5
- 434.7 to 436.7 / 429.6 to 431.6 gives 7.7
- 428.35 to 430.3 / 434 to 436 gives 9.6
